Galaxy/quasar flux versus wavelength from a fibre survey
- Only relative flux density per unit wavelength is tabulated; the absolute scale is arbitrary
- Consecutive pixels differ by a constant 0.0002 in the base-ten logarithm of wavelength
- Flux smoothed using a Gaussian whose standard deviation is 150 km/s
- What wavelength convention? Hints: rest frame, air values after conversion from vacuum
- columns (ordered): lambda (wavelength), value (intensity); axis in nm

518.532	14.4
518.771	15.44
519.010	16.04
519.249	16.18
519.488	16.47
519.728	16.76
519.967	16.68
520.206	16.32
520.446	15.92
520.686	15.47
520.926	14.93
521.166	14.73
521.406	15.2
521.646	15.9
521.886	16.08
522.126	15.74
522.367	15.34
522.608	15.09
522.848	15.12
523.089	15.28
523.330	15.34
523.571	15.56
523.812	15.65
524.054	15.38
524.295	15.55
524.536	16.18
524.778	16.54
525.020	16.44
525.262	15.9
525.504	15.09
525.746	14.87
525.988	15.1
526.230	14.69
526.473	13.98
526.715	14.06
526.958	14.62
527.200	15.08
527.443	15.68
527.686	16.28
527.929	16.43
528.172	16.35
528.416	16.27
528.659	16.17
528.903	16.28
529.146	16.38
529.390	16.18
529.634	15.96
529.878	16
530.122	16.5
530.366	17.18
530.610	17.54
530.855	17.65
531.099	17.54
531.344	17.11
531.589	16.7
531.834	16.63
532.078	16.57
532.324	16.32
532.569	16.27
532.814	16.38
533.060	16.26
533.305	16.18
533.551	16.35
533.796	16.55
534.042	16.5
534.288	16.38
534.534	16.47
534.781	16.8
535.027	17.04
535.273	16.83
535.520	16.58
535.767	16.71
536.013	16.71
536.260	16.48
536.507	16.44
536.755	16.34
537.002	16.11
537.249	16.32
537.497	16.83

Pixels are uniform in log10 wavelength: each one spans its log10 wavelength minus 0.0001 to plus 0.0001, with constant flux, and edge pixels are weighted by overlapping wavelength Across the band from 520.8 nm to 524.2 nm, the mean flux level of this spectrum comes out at 15.4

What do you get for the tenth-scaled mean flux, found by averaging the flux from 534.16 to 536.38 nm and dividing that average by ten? 1.67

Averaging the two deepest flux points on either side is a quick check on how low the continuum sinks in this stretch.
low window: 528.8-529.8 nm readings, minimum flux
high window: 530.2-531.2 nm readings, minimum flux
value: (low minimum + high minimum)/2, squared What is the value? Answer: 275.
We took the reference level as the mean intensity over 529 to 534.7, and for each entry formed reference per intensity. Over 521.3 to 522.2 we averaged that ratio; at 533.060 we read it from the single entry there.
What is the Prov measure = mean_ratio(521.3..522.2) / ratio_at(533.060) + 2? 3.03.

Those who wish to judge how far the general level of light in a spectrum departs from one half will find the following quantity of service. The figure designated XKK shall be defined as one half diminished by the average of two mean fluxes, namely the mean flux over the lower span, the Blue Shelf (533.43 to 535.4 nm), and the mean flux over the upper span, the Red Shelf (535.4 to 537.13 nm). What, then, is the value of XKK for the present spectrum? -16.0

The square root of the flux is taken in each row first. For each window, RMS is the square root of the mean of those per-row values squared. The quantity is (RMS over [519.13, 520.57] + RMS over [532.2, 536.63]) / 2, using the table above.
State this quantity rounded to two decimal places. 4.06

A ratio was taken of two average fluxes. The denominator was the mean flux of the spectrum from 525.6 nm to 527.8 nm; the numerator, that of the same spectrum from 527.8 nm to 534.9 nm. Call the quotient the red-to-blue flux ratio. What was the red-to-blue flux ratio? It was 1.11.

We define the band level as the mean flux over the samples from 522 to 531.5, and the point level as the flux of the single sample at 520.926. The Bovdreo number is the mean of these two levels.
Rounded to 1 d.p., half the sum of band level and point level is 15.4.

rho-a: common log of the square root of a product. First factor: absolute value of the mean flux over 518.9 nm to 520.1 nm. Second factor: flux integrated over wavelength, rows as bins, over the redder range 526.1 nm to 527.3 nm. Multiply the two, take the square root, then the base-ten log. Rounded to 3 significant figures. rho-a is 1.23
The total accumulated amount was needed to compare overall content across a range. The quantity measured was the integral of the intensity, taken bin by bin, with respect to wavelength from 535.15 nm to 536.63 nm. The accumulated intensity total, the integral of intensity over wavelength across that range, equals 24.6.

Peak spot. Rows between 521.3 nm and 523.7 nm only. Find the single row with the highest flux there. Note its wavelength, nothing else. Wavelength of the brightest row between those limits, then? 521.886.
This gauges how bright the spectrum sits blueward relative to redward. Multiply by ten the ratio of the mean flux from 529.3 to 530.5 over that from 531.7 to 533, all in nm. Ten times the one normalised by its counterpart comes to 10.0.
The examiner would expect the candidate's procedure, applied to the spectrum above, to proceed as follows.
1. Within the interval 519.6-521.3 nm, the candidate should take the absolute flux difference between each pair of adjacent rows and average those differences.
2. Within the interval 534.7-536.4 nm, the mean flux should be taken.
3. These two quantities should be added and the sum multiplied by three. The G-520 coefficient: 51.2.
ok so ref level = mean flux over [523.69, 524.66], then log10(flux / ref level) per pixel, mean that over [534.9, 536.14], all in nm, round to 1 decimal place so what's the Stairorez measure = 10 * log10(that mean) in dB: -15.4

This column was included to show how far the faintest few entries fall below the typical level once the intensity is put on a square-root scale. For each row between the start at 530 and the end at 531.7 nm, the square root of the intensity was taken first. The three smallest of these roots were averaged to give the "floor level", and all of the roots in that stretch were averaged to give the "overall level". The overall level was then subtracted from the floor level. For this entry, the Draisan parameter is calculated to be -0.049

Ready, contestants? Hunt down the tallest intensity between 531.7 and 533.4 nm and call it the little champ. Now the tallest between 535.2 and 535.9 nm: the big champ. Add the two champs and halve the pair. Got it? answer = 16.73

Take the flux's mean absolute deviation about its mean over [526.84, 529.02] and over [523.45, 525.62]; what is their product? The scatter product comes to 0.210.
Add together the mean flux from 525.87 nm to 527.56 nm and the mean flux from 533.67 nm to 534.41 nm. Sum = 31.2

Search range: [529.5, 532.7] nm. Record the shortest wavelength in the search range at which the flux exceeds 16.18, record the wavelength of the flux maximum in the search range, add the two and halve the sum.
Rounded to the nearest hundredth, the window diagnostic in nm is 530.49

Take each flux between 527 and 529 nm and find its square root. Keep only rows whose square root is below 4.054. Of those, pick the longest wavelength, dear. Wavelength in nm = 528.903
